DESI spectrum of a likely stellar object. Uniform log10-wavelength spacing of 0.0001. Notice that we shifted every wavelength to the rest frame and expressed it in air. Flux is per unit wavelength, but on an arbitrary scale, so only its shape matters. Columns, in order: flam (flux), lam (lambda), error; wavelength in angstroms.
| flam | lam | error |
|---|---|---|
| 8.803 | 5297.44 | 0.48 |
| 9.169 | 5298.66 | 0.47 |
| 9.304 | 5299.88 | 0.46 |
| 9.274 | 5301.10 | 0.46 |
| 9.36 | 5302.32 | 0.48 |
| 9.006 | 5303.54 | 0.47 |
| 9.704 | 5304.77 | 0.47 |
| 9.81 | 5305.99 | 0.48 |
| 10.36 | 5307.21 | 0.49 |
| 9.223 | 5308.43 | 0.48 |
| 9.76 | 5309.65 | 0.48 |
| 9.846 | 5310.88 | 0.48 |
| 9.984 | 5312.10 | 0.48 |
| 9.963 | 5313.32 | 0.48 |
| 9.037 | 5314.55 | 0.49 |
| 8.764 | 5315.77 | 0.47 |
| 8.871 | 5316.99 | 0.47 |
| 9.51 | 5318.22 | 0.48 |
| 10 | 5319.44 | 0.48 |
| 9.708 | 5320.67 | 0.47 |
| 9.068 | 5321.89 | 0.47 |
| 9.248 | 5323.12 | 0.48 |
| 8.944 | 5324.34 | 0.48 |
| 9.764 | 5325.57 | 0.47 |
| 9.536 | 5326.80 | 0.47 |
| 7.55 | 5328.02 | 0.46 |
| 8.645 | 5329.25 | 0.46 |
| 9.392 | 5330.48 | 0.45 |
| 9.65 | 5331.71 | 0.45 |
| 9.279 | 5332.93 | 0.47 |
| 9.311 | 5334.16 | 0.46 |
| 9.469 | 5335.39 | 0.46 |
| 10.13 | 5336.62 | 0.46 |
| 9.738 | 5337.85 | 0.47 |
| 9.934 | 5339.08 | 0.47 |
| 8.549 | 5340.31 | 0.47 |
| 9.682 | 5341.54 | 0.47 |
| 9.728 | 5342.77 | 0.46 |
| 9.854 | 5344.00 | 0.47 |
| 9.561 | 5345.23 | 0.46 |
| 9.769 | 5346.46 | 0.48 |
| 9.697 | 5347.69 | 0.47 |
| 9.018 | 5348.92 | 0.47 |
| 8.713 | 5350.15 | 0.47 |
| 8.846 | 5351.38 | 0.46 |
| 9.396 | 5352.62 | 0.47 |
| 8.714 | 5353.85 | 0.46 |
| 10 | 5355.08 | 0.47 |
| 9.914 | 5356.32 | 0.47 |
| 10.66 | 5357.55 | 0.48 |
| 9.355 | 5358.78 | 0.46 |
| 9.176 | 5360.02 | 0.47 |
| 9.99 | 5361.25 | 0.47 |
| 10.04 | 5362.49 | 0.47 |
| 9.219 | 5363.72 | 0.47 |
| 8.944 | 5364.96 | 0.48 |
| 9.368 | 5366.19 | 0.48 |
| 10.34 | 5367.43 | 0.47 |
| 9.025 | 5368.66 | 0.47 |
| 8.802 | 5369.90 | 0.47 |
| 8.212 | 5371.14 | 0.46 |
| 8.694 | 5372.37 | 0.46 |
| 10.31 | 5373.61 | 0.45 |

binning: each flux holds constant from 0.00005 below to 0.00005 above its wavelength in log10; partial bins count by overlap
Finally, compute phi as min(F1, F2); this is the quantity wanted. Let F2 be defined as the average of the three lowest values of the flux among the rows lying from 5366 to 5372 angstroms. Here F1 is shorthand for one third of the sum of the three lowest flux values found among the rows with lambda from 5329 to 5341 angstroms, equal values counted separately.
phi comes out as 8.68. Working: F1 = 8.8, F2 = 8.68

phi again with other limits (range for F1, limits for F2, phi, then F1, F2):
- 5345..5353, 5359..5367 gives 8.86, 8.9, 9.11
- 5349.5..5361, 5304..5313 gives 8.76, 8.8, 9.56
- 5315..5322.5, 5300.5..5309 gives 8.90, 8.9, 9.17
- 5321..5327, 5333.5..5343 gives 9.09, 9.1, 9.11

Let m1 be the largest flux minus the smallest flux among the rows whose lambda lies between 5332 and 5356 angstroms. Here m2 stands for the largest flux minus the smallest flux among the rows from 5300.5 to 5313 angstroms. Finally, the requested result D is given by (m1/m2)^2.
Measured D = 1.36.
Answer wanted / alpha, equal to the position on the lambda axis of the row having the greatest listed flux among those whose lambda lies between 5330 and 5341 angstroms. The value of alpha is 5336.62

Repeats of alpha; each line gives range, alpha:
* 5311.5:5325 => 5319.44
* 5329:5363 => 5357.55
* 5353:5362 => 5357.55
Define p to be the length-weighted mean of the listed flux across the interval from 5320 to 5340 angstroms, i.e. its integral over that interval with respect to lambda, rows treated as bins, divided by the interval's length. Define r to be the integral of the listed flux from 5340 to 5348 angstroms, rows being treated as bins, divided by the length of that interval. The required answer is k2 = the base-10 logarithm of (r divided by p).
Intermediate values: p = 9.32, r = 9.58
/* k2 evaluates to 0.012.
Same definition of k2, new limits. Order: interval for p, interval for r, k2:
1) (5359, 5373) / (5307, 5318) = 0.011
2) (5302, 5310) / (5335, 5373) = -0.008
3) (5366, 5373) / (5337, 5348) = 0.026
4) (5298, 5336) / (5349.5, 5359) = 0.004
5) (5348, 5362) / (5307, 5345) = -0.001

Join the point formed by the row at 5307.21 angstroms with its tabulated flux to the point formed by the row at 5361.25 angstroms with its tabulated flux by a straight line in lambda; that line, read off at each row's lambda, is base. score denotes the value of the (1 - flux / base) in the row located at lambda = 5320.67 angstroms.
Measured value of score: 0.05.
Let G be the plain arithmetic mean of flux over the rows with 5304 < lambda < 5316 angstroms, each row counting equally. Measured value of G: 9.65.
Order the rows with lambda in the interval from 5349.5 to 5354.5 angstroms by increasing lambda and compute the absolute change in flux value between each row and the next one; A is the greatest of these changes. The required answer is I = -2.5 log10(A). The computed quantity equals 0.4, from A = 0.68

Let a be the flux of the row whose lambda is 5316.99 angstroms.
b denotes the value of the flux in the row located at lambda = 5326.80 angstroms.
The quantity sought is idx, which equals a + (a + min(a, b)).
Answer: 27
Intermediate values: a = 8.871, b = 9.536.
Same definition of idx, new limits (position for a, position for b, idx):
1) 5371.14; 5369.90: 25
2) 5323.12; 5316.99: 27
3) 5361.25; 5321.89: 29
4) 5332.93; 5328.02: 26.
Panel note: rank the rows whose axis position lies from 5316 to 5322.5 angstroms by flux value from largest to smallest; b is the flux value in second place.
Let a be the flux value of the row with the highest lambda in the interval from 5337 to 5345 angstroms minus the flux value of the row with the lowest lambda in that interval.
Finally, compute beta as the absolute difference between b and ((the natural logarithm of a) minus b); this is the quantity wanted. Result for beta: 21.6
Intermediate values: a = 0.1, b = 9.708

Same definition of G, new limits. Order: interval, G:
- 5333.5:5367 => 9.51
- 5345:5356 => 9.30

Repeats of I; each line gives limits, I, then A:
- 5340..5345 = -0.1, 1.13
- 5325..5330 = -0.7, 1.99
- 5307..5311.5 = -0.1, 1.14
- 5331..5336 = 1.1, 0.37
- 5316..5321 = 0.5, 0.64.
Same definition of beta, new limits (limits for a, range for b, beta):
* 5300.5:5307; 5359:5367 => 20.6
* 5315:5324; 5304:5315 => 20.7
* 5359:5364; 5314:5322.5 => 22.6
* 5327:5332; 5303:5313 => 19.2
